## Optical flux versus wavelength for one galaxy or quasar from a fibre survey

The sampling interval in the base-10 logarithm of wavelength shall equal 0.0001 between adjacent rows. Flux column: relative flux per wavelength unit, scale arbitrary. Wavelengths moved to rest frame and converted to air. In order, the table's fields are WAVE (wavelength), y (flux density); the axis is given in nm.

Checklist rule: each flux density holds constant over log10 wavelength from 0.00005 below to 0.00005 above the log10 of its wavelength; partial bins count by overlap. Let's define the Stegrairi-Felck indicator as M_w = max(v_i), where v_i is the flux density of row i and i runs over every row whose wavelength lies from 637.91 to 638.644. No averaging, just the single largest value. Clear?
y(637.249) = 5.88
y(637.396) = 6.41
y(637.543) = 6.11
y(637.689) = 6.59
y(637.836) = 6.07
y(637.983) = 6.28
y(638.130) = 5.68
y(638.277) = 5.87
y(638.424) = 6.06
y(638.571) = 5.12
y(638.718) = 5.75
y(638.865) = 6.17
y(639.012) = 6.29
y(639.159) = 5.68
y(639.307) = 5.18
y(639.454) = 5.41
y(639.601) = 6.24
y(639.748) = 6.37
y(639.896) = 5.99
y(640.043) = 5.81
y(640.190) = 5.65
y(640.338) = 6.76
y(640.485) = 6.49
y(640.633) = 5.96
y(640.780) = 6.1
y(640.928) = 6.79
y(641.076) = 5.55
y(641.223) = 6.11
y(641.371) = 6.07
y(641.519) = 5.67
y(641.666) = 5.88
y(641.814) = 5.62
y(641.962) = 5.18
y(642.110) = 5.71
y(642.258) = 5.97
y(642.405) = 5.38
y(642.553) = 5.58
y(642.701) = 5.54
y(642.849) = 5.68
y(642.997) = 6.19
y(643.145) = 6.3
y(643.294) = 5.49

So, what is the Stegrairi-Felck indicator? 6.28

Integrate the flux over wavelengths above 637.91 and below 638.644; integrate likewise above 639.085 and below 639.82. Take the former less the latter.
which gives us 0.01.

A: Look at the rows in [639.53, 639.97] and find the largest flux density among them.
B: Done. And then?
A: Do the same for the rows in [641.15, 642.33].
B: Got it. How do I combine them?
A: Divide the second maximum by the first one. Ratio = 0.96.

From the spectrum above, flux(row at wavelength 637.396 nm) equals 6.41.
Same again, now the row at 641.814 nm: 5.62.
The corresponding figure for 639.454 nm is 5.41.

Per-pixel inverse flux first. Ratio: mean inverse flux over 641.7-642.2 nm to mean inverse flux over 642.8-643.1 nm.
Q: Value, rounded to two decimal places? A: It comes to 1.08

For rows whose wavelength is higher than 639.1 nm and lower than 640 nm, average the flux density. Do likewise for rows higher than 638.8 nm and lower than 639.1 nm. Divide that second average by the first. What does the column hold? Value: 1.07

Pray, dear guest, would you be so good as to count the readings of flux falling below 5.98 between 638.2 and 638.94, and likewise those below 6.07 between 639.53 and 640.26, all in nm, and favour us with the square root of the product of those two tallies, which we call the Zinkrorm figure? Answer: 3.0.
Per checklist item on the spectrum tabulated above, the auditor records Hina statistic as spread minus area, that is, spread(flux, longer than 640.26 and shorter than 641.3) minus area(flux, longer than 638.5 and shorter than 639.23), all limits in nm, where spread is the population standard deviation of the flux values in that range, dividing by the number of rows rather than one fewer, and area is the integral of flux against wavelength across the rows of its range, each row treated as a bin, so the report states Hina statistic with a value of -3.8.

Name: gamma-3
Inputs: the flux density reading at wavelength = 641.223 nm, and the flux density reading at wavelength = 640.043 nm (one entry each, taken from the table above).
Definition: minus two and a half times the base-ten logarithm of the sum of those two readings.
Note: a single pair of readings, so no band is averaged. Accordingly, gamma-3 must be -2.69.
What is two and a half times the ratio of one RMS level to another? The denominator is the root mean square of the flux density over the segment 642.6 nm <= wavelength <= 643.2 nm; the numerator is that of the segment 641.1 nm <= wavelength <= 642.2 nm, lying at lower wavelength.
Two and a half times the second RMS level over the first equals 2.42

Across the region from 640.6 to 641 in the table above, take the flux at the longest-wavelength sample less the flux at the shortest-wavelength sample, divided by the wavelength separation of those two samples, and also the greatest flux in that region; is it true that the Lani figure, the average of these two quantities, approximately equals 4.8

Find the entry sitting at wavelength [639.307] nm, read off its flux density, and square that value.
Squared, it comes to 26.8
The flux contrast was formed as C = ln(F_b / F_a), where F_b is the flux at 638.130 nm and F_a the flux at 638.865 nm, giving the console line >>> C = -0.08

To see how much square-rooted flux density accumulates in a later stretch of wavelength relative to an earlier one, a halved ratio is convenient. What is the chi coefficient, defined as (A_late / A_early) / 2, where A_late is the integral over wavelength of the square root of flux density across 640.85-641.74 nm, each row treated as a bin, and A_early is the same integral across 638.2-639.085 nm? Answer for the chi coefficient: 0.508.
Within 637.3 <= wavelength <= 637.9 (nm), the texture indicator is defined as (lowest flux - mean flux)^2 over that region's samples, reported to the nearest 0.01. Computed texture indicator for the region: 0.05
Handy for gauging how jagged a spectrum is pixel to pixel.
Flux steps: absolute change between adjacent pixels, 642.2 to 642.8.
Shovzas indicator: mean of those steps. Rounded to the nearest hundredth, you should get 0.28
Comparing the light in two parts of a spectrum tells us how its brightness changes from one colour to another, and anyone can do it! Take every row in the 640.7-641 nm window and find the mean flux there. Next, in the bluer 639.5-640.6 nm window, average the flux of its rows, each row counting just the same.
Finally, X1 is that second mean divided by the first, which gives 0.96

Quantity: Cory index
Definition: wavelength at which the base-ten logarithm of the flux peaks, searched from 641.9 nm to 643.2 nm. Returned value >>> 643.145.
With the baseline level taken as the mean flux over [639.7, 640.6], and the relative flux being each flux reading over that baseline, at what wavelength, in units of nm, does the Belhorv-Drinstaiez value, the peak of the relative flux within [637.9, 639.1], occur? 639.012 nm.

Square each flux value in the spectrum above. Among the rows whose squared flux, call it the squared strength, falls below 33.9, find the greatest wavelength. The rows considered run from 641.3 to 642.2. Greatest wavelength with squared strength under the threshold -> 642.110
